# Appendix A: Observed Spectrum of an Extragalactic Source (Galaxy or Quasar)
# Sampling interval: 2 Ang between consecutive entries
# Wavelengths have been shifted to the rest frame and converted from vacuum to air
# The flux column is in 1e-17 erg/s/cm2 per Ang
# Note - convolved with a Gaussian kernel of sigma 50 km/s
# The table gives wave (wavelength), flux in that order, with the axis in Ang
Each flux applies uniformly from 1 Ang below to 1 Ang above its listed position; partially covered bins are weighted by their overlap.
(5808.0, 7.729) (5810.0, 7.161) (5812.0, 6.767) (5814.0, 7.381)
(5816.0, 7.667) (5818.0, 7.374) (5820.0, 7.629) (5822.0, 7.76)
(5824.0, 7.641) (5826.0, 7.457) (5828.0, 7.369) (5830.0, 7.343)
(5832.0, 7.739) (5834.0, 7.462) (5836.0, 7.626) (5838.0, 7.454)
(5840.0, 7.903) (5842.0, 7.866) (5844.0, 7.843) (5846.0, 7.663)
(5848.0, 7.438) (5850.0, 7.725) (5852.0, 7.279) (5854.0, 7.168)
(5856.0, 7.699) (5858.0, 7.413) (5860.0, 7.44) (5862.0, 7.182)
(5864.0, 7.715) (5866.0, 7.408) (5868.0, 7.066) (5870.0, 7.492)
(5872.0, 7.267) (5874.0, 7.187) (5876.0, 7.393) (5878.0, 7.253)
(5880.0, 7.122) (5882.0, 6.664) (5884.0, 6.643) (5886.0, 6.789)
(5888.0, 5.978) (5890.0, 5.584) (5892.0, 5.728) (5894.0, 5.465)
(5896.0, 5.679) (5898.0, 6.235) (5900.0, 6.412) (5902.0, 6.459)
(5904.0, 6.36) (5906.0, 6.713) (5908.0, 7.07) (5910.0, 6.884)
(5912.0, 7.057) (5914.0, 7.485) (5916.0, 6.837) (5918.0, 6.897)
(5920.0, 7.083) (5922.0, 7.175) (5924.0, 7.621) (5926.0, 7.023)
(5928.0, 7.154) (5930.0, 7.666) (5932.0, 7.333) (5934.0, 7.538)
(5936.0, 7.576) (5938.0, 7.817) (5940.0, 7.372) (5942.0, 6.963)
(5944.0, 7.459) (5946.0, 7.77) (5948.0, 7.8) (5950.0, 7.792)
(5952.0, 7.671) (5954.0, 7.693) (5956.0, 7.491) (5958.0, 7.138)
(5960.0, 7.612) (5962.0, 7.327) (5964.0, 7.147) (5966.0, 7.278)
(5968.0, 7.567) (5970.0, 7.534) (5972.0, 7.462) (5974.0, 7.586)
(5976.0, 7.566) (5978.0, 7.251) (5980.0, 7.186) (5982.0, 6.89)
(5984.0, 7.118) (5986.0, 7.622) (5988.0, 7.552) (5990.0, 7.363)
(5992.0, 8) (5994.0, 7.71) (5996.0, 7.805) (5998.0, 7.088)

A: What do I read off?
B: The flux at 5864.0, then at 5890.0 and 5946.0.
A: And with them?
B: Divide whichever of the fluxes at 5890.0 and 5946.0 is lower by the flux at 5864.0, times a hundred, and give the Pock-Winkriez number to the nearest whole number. 72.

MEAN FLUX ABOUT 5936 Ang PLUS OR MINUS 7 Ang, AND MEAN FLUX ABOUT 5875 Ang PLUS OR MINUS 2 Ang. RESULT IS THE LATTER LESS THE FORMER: -0.2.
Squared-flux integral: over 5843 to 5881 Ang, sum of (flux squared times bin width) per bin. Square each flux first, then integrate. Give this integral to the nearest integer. 2087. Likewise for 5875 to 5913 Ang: 1618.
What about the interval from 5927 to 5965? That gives 2134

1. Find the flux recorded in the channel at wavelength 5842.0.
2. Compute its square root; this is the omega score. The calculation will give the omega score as 2.80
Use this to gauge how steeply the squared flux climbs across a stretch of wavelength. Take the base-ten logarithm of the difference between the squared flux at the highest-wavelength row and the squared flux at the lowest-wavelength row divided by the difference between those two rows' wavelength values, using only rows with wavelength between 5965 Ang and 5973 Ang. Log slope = -0.34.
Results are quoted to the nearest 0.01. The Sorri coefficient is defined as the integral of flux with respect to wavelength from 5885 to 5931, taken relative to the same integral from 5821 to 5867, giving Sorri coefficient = 0.88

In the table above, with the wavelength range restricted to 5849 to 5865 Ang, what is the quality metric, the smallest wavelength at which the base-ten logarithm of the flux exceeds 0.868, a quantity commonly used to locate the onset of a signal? 5850.0 Ang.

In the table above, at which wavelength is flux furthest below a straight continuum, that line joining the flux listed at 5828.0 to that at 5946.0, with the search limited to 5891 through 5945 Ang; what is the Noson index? 5894.0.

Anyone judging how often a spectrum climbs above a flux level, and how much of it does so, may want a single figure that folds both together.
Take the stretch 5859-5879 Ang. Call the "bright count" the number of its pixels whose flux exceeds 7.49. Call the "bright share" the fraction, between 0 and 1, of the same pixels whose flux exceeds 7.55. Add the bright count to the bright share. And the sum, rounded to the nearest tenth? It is 2.1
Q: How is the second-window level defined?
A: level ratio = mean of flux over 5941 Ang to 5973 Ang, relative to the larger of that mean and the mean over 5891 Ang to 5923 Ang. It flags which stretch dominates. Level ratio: 1.00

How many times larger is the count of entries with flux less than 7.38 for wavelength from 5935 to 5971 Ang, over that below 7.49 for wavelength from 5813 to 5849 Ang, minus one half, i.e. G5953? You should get 0.25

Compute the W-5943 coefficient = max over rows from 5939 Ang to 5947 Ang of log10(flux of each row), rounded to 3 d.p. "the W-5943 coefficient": 0.890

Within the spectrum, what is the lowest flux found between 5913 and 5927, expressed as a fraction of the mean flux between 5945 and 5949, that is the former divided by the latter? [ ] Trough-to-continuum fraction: 0.88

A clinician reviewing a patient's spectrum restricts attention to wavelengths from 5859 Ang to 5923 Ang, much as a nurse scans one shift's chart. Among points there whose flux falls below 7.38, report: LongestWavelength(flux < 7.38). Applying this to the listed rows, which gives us 5922.0 Ang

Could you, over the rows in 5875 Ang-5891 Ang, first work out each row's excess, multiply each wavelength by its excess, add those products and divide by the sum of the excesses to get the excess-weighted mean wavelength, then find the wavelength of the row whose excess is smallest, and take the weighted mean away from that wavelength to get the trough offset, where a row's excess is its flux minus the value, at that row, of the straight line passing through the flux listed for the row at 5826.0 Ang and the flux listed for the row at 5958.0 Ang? 3.2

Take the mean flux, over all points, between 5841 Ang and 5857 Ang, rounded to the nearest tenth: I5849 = 7.6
